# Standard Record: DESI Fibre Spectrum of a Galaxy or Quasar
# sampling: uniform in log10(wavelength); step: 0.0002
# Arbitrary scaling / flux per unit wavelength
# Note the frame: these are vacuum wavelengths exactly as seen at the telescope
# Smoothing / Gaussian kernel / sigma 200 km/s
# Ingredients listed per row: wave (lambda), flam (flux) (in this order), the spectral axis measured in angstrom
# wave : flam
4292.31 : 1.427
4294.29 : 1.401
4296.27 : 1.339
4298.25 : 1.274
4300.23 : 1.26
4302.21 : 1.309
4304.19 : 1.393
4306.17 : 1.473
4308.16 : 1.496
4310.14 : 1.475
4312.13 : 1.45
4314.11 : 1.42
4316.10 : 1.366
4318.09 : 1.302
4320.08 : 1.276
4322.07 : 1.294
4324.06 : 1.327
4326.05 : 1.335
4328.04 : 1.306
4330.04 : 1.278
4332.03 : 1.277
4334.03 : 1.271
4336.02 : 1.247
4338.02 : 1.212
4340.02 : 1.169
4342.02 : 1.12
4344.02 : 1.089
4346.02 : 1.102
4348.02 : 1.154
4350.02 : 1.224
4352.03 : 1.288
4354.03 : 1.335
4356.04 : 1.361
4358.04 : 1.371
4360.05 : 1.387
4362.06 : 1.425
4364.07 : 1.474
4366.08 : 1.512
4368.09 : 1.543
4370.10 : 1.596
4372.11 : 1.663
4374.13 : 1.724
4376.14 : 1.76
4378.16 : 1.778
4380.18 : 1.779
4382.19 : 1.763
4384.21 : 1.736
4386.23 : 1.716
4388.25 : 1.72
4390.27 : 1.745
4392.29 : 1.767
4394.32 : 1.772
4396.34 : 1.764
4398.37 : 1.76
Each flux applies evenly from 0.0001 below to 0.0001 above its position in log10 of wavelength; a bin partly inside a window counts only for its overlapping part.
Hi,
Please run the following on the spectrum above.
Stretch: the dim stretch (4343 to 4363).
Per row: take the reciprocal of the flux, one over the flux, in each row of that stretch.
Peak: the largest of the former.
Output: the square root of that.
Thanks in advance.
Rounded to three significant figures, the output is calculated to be 0.958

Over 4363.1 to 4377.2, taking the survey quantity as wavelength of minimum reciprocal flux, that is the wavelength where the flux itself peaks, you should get 4376.14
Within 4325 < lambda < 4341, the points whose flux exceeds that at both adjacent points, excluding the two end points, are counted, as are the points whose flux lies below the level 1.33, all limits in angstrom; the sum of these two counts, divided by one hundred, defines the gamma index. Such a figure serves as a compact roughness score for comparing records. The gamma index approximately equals 0.07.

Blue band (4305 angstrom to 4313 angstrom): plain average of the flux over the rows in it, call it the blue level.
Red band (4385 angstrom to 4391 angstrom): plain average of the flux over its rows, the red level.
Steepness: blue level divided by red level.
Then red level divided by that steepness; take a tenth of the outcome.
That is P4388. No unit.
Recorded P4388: 0.20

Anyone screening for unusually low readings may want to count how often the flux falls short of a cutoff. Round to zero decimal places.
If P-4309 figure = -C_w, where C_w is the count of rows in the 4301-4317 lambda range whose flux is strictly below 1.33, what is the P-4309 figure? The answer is -1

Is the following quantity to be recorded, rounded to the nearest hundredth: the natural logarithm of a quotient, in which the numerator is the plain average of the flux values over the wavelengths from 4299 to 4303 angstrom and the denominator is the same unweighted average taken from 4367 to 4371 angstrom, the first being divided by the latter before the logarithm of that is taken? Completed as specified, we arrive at -0.20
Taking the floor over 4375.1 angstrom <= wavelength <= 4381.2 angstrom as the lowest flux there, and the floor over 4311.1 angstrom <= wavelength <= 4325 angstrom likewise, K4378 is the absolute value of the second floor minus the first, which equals 0.48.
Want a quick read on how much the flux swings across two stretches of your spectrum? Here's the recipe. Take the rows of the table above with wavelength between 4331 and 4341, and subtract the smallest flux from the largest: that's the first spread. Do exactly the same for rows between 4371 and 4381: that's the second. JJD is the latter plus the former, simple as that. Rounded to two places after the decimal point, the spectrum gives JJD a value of 0.22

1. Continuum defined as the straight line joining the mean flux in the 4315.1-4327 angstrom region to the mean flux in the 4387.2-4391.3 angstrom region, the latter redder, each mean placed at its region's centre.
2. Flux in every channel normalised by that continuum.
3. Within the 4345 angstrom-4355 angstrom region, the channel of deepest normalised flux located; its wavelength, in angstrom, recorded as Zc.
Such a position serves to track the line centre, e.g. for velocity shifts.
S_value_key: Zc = 4346.02 angstrom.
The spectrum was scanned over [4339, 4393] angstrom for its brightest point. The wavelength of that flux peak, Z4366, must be 4380.18 angstrom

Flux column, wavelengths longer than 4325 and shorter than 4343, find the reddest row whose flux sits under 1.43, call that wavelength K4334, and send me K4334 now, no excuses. 4342.02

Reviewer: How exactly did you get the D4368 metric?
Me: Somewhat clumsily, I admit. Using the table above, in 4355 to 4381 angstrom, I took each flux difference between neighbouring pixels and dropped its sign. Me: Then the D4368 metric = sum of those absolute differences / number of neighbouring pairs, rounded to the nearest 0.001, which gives 0.035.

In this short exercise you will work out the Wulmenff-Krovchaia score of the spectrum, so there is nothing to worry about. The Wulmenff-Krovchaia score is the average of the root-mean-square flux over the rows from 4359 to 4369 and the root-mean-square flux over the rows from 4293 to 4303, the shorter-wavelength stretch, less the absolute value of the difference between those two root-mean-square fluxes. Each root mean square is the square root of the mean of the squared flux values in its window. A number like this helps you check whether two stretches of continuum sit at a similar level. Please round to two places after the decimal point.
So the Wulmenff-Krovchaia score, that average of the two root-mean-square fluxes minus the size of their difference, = 1.24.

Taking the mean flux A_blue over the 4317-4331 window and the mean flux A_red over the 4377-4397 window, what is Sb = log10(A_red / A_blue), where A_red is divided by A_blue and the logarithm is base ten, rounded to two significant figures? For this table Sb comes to 0.13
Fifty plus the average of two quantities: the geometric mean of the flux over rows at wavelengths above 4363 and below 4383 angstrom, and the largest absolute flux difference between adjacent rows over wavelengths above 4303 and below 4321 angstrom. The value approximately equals 50.9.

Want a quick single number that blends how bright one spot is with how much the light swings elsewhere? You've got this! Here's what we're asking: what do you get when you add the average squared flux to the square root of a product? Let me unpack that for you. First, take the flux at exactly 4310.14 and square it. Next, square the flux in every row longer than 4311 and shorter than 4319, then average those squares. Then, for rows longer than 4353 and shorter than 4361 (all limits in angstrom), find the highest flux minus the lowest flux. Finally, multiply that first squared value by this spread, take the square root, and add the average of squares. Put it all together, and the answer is 2.26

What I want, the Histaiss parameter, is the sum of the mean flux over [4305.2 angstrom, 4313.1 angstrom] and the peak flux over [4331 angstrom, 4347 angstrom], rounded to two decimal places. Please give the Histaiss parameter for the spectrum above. 2.75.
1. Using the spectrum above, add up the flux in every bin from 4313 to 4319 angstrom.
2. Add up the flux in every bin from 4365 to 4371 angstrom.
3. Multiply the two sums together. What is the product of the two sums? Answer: 19.0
